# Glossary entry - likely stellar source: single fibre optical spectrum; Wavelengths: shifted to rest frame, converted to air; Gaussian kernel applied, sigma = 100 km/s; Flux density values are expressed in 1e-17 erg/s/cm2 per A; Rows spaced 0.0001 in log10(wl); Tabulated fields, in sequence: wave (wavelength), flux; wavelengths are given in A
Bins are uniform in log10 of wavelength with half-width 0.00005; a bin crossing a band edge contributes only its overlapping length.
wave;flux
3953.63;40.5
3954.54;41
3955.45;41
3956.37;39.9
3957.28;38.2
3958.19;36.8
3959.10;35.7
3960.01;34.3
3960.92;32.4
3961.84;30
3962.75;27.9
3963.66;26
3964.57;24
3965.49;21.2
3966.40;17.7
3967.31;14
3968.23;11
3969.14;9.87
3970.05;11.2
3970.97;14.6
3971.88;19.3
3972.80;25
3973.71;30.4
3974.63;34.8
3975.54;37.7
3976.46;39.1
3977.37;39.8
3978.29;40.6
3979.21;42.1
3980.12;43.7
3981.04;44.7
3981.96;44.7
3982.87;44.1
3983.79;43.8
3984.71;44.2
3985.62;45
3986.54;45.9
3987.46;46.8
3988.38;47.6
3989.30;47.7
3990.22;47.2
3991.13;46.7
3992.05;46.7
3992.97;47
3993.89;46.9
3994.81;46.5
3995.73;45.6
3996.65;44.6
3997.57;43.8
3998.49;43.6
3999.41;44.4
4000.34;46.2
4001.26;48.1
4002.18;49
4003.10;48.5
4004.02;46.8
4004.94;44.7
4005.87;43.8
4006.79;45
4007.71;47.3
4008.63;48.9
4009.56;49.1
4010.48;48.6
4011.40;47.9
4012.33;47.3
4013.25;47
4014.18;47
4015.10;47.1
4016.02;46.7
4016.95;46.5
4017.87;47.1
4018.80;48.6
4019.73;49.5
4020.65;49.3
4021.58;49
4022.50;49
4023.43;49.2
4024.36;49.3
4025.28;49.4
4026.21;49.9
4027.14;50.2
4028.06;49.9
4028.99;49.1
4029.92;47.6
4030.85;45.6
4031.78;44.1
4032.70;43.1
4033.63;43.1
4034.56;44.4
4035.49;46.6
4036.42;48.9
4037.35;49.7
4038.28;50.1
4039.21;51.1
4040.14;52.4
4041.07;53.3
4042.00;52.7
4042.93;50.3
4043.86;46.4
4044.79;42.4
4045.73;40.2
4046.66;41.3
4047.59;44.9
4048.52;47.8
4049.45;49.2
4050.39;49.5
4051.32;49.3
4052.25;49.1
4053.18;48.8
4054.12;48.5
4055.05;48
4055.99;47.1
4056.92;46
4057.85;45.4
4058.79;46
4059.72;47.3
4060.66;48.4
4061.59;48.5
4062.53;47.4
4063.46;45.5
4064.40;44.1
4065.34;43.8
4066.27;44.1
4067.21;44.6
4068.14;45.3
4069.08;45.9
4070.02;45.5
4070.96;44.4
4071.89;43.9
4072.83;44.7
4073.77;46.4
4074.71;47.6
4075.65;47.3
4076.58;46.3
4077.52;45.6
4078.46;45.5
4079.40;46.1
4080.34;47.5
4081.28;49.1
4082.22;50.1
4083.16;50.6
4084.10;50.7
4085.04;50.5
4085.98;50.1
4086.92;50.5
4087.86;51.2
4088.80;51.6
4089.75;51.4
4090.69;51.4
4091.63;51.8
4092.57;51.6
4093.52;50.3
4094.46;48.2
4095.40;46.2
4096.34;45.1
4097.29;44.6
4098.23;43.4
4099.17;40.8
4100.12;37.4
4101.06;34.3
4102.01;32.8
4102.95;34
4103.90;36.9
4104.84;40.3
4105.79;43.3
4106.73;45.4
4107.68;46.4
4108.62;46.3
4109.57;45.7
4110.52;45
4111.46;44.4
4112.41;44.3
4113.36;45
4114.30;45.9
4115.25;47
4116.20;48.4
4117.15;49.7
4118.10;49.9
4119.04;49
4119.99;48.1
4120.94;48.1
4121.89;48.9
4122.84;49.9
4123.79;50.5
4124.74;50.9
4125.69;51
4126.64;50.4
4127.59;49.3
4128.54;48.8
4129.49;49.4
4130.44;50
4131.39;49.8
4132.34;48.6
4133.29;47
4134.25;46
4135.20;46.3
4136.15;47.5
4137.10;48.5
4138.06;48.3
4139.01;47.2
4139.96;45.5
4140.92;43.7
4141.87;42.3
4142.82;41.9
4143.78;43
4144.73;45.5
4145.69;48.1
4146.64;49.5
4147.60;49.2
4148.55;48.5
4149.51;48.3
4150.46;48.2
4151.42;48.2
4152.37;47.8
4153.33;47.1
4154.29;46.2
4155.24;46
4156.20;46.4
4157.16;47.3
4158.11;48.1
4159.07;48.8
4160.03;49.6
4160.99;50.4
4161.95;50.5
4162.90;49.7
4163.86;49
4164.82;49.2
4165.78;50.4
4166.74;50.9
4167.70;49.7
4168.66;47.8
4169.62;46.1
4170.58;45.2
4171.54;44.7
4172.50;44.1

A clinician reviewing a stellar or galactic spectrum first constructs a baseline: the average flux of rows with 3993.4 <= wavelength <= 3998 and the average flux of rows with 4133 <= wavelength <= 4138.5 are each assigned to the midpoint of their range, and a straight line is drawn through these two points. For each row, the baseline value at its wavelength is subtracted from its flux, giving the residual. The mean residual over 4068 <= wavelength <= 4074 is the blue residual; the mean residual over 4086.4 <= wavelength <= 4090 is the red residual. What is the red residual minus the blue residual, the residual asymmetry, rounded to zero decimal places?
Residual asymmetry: 6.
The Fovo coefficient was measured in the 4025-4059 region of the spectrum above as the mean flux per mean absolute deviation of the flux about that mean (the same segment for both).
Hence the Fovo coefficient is 19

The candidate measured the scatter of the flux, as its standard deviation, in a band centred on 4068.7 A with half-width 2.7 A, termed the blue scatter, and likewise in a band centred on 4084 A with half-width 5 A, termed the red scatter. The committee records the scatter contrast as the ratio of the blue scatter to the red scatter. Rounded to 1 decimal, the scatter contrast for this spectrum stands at 0.4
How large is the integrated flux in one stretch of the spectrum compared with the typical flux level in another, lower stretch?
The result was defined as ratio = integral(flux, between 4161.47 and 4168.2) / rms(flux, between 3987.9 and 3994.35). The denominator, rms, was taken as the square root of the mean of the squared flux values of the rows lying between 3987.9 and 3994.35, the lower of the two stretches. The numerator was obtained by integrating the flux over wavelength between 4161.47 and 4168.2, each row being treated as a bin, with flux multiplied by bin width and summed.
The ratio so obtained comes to 7.1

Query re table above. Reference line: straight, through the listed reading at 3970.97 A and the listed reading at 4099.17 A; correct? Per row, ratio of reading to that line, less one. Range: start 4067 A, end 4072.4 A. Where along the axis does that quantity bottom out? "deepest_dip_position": 4071.89 A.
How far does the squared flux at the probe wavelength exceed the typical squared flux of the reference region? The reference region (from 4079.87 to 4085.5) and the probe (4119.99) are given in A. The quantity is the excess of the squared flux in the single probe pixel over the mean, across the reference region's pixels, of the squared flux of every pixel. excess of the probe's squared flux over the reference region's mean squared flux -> -163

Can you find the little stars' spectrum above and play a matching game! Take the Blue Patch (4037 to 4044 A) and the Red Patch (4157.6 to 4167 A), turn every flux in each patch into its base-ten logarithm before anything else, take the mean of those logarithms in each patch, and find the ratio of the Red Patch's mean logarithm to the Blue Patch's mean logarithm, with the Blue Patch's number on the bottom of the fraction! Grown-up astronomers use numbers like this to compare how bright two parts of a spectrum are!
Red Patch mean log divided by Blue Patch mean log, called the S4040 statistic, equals 0.99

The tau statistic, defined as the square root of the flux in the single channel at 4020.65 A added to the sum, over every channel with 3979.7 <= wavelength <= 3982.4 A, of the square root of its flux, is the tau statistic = 27.0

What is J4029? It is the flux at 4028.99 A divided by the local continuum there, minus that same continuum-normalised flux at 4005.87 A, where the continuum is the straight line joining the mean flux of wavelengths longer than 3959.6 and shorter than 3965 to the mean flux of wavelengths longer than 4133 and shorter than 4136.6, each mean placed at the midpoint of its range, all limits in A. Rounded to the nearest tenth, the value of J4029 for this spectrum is 0.1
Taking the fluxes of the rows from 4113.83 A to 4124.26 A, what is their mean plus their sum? 584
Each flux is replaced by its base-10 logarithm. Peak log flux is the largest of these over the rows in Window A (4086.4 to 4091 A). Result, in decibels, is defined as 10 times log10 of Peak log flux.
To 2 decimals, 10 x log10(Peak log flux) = 2.34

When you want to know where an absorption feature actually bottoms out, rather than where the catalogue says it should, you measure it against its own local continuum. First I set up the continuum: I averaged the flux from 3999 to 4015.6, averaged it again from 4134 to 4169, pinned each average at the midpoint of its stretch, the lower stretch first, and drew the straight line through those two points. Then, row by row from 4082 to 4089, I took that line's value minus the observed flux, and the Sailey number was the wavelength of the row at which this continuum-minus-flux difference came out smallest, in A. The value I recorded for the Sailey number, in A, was 4088.80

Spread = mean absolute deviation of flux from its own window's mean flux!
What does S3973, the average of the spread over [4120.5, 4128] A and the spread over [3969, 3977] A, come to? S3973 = 5.3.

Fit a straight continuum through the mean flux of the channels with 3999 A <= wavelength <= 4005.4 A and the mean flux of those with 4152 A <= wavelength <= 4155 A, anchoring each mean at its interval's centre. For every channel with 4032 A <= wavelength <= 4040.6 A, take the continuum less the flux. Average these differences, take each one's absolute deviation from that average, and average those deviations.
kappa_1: 3.0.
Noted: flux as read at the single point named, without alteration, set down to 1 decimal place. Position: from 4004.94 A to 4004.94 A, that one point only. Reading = 44.7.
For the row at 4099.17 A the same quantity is 40.8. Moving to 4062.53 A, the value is 47.4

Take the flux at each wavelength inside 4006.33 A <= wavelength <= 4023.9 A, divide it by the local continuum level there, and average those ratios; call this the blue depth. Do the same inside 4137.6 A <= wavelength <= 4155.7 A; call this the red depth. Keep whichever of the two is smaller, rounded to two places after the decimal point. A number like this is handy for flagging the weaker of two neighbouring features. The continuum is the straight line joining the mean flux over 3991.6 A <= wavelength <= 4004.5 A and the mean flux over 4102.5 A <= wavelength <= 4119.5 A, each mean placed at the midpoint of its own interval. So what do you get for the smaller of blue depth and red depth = 1.04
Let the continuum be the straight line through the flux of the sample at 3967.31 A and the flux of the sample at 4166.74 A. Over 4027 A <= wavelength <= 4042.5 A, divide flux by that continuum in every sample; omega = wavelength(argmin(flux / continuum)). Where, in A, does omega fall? 4033.63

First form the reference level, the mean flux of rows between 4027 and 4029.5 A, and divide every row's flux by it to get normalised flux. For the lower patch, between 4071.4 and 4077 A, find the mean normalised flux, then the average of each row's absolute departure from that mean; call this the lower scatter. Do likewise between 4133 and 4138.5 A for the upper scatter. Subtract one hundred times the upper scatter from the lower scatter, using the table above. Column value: -1.7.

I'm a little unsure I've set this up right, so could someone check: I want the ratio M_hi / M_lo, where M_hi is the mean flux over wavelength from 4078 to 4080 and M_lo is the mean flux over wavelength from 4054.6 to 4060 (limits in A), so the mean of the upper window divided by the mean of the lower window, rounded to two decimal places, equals 0.98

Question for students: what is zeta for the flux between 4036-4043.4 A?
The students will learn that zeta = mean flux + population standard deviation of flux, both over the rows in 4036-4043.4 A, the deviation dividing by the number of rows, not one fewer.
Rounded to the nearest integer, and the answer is 53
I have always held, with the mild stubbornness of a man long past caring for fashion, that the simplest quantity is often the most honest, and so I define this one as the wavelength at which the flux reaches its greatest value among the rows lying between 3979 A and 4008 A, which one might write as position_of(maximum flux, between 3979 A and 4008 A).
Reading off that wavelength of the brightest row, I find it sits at 4002.18 A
